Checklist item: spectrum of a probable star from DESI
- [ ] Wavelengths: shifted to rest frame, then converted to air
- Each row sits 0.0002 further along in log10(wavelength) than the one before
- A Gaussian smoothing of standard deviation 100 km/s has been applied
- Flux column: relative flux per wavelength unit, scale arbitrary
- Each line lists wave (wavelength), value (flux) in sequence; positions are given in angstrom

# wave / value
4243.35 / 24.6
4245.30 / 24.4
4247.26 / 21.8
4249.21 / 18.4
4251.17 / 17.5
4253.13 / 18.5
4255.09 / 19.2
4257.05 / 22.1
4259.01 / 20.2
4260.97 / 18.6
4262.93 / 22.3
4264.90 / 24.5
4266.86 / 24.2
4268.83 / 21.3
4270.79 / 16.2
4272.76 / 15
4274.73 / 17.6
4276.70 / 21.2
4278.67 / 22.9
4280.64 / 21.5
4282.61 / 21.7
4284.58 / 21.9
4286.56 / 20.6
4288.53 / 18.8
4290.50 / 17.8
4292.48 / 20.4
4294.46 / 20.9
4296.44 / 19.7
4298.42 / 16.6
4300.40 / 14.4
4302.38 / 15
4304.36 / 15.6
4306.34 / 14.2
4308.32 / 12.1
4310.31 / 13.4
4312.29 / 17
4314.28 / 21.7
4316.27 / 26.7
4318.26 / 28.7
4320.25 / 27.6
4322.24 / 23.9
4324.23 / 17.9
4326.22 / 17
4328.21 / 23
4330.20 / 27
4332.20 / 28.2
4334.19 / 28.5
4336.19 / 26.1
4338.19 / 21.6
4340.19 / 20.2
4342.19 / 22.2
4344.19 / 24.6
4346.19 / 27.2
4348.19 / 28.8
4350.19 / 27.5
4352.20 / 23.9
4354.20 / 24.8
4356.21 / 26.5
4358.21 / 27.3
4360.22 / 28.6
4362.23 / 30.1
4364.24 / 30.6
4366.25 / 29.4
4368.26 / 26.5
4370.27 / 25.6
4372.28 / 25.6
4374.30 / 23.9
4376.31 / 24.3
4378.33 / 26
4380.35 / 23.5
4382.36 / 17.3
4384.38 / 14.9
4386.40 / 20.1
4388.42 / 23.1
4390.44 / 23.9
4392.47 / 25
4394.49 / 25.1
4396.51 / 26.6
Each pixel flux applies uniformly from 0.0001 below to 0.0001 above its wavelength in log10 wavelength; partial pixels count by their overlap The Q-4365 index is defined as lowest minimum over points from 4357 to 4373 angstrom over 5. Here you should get 5.1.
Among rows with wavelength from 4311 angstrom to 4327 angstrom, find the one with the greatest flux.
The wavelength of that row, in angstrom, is 4318.26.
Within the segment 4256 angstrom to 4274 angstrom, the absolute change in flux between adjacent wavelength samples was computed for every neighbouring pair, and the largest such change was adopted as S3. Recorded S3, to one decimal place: 5.1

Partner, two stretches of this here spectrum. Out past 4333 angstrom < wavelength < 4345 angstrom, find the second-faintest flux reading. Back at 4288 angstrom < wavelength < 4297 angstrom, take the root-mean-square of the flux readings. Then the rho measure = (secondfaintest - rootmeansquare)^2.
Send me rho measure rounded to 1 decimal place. 4.2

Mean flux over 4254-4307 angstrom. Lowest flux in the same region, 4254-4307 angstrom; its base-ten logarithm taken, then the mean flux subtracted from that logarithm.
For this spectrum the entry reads -18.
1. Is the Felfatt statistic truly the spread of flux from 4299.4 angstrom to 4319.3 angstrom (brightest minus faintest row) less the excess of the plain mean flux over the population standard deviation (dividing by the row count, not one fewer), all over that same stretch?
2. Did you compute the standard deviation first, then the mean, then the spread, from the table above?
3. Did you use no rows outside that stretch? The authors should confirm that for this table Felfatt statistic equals 4.2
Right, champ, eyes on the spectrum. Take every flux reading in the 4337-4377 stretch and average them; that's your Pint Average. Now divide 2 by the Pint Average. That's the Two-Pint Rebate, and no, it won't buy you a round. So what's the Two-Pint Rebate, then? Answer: 0.077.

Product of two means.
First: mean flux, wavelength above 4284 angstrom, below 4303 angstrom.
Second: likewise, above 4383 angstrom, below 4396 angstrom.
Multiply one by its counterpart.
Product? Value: 410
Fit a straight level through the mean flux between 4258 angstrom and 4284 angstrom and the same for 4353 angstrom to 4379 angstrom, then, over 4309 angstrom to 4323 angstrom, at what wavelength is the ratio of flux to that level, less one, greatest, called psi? 4318.26 angstrom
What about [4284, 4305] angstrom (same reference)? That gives 4284.58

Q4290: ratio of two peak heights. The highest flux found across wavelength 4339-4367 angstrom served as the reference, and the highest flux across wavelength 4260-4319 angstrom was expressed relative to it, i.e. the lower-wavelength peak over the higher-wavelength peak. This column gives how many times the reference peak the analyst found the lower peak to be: 0.94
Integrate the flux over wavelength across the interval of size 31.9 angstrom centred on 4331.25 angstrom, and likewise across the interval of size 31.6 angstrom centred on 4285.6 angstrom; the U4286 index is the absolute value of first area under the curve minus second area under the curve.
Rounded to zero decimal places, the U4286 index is 172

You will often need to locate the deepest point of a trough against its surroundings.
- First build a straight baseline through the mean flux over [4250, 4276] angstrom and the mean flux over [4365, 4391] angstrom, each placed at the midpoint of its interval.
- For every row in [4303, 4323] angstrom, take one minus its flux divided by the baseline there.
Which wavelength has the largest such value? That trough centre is 4308.32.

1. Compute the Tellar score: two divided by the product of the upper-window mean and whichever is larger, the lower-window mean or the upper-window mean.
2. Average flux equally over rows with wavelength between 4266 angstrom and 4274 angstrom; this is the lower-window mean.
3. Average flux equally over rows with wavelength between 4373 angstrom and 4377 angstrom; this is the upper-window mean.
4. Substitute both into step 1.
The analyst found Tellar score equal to 0.0034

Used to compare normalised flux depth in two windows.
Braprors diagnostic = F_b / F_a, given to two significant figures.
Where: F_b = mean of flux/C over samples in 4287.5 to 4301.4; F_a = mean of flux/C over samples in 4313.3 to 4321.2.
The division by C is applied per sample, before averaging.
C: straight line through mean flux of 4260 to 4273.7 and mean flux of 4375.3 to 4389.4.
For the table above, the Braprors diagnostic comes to 0.71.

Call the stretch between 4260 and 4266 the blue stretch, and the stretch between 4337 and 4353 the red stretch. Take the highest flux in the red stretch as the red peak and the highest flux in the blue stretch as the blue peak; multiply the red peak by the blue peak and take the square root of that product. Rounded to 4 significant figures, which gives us 26.56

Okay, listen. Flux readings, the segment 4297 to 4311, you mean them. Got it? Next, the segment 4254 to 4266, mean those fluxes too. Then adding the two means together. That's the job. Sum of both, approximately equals 36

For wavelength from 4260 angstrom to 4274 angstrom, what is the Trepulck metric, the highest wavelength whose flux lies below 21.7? 4272.76 angstrom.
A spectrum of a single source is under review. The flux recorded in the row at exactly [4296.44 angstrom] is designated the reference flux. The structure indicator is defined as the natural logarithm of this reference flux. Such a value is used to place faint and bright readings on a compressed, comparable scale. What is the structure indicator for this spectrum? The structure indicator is 2.98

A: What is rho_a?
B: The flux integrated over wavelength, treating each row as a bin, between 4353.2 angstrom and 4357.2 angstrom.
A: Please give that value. 103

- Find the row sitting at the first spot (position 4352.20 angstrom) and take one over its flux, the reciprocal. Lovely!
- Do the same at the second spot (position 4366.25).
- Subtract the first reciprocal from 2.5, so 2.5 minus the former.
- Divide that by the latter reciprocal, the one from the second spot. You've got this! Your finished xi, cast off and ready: 72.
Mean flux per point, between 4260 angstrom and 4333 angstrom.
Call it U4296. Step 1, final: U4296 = 20.2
